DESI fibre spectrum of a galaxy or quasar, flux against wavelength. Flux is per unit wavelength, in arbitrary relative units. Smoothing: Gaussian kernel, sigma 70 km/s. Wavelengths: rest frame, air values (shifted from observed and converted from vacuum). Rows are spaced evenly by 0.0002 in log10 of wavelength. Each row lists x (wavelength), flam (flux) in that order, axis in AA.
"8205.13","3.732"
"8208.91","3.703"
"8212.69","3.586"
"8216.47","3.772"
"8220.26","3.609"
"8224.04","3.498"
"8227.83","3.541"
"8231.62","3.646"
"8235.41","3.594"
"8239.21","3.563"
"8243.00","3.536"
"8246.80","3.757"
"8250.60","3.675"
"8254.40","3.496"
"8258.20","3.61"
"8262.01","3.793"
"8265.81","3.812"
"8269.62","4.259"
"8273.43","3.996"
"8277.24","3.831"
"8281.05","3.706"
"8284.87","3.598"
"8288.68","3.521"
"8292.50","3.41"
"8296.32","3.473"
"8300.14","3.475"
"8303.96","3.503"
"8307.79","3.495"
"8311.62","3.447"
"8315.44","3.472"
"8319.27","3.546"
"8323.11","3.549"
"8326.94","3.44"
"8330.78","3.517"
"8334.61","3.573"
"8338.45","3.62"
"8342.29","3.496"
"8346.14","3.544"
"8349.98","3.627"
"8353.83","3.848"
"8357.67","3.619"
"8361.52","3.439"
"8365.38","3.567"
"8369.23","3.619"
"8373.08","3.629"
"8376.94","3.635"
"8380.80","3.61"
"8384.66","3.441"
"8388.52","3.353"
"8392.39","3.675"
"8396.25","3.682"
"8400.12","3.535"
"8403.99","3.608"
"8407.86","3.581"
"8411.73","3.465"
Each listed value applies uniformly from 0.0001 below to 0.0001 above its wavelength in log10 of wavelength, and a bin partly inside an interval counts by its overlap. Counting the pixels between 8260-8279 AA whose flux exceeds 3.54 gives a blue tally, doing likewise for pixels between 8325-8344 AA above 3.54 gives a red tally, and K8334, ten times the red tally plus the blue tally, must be 25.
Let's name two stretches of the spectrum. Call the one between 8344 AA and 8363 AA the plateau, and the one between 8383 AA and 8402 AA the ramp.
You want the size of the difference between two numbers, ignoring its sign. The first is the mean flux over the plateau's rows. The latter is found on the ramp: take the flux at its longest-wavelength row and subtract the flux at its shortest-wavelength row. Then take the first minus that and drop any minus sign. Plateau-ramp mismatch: 3.52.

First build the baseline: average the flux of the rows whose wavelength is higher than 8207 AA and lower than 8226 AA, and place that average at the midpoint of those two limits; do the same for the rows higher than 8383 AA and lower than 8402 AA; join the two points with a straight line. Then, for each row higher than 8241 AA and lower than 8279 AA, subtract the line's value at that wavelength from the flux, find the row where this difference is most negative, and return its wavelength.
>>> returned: 8254.40 AA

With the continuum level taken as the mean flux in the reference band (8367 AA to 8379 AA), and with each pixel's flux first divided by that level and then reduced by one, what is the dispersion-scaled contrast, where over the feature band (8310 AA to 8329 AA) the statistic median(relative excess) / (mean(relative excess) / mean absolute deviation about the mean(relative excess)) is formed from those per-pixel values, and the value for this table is 0.014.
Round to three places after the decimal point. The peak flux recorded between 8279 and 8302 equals 3.706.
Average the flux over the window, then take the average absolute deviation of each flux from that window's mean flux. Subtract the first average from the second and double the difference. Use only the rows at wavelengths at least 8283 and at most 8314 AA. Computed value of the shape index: -6.90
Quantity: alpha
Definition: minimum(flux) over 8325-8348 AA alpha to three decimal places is 3.440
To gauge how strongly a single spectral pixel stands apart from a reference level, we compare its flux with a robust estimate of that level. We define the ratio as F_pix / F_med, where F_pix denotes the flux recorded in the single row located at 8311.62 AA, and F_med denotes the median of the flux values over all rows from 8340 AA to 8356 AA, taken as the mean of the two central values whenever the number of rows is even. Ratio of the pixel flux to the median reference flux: 0.96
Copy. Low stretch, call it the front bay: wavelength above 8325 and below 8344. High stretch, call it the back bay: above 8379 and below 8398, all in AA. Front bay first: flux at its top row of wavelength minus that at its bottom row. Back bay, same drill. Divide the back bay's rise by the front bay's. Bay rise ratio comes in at 1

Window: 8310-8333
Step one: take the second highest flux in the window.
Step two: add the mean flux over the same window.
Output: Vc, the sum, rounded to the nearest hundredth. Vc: 7.04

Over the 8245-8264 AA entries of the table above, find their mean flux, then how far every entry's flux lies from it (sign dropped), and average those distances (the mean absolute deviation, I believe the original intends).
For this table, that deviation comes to 0.09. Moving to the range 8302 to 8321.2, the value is 0.03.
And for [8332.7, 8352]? 0.04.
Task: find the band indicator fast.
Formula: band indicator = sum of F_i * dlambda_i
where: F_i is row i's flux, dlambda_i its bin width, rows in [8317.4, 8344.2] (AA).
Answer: 95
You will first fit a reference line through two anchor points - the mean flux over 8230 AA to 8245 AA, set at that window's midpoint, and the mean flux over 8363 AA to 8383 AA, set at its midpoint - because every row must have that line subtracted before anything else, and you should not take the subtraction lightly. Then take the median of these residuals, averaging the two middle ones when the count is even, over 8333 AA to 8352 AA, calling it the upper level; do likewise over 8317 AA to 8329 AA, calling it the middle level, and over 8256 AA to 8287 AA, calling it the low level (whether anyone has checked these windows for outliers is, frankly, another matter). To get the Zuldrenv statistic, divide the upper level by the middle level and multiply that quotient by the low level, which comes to 0.1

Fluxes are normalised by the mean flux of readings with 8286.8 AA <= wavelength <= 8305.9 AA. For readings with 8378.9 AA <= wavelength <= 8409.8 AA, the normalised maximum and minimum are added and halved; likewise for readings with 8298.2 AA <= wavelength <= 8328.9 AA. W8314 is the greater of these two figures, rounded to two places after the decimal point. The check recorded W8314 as 1.01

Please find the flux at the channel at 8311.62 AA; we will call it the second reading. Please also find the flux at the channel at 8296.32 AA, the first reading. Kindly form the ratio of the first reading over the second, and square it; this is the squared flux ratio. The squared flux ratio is 1.02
